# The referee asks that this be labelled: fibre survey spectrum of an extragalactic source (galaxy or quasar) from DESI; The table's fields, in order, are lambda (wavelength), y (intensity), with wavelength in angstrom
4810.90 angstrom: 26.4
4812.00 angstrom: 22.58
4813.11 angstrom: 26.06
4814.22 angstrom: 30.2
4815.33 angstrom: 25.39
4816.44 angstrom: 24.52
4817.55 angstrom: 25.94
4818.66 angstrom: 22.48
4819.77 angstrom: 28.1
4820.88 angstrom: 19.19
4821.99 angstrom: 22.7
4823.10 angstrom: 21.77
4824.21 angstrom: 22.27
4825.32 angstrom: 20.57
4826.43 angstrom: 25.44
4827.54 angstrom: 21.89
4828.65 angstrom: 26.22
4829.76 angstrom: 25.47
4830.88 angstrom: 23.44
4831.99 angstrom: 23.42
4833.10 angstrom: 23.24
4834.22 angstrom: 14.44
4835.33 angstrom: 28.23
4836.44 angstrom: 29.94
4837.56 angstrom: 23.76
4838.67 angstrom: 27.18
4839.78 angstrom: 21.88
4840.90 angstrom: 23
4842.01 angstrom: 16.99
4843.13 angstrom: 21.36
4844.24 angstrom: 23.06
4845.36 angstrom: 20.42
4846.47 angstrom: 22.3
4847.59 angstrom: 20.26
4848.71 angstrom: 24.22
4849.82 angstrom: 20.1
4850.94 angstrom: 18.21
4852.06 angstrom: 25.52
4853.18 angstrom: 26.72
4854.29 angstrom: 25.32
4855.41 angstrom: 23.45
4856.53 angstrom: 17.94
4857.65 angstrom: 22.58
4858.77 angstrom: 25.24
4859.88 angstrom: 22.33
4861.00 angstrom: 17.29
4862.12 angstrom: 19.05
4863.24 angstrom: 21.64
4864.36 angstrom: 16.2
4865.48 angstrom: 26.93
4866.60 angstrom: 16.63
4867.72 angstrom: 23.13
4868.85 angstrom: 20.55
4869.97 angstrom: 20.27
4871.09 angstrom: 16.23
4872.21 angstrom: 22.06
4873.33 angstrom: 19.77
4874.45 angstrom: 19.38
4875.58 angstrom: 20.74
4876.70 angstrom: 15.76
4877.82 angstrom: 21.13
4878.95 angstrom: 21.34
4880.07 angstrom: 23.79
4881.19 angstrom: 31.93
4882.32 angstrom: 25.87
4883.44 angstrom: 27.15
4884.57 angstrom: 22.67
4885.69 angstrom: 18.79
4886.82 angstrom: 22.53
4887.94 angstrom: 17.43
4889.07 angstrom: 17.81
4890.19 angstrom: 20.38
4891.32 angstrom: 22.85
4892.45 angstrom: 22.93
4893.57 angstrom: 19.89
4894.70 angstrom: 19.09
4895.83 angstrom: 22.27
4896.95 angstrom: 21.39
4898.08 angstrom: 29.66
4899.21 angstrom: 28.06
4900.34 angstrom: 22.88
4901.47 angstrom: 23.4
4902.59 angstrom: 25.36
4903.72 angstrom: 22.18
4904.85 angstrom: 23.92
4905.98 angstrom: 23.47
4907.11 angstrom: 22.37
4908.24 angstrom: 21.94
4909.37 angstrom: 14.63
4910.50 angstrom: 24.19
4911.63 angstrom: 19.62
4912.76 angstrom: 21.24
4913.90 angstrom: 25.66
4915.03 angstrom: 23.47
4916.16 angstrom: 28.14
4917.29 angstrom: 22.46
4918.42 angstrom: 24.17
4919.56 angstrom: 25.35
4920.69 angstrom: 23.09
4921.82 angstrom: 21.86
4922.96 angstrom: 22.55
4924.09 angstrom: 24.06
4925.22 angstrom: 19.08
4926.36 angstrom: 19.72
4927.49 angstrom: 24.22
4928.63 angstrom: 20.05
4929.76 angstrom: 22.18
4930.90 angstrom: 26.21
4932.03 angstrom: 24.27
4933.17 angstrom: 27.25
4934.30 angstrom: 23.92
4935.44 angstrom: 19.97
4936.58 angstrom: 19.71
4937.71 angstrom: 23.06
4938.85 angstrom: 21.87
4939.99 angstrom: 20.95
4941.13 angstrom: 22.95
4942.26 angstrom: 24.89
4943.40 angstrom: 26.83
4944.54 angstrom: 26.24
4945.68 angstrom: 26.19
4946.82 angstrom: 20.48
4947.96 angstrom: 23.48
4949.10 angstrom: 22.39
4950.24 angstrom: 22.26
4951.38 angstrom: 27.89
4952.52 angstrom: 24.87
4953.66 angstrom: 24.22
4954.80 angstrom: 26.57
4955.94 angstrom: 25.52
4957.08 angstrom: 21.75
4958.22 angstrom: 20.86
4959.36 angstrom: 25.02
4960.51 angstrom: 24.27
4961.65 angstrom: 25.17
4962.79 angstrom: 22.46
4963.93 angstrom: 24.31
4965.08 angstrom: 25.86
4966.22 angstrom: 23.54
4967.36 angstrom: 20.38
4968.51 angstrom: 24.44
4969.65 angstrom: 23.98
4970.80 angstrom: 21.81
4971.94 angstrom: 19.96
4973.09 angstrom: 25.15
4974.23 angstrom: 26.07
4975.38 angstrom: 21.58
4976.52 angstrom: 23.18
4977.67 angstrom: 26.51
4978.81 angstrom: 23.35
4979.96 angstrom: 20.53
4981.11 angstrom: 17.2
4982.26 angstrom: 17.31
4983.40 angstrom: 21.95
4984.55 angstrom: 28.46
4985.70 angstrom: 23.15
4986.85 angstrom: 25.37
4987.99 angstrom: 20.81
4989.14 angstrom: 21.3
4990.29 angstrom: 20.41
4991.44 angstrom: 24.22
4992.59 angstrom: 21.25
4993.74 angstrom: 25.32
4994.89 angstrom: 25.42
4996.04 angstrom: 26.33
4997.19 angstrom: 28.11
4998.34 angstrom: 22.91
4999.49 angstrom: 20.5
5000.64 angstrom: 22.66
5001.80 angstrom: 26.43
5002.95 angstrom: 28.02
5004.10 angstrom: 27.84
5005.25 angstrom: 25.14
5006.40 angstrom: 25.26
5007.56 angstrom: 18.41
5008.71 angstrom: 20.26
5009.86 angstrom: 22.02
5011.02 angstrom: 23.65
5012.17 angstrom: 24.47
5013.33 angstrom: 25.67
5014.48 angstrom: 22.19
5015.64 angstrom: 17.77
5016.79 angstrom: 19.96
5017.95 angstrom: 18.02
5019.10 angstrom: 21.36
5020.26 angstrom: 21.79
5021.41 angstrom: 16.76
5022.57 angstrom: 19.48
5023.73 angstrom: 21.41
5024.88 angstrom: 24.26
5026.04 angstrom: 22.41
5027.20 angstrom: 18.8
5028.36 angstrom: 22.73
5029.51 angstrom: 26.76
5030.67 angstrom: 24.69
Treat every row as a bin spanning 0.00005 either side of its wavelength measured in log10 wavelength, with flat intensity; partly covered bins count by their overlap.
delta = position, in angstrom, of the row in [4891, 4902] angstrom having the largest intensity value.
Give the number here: 4898.08 angstrom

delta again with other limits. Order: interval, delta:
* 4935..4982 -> 4951.38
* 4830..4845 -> 4836.44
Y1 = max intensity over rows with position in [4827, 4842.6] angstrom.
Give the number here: 29.94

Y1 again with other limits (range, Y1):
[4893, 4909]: 29.66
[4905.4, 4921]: 28.14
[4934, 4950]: 26.83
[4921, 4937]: 27.25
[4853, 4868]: 26.93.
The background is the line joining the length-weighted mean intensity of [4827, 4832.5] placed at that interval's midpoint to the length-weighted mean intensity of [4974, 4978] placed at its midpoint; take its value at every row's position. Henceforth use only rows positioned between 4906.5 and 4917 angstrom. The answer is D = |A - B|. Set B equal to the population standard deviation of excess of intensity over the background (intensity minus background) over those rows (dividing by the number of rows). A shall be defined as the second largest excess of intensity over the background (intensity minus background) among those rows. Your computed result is 2.0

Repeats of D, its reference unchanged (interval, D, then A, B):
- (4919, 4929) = 1.9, 0.2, 2.1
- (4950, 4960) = 0.3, 2.5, 2.2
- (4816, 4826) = 0.7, 1.8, 2.6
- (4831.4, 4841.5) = 0.1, 4.1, 4.2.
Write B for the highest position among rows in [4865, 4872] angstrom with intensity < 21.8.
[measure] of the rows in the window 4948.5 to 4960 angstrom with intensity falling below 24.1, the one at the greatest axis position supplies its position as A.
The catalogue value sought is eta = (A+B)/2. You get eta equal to 4914.7 angstrom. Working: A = 4958.22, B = 4871.09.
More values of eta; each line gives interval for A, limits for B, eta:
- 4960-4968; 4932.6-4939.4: 4952.0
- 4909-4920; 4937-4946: 4928.6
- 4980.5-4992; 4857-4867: 4928.4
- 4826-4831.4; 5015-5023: 4926.7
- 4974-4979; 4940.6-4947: 4962.8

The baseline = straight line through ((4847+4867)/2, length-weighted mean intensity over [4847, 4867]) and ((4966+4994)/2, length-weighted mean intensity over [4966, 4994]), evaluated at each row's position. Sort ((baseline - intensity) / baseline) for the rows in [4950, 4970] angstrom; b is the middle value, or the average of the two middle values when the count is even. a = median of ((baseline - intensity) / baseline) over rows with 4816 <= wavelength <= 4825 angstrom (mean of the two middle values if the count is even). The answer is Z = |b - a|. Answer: 0.02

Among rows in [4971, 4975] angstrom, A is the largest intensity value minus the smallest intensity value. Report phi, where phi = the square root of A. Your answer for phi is 2.5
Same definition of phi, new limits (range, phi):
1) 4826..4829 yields 2.1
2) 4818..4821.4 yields 3.0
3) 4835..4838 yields 2.5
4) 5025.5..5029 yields 2.0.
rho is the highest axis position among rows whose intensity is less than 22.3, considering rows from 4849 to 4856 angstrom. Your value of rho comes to 4850.94 angstrom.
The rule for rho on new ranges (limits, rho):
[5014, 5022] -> 5021.41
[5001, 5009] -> 5008.71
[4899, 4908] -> 4903.72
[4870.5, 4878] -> 4877.82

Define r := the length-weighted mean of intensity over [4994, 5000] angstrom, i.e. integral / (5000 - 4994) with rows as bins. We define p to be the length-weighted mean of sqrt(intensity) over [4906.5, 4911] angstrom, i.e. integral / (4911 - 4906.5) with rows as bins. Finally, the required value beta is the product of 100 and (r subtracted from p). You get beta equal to -2021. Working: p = 4.54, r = 24.7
